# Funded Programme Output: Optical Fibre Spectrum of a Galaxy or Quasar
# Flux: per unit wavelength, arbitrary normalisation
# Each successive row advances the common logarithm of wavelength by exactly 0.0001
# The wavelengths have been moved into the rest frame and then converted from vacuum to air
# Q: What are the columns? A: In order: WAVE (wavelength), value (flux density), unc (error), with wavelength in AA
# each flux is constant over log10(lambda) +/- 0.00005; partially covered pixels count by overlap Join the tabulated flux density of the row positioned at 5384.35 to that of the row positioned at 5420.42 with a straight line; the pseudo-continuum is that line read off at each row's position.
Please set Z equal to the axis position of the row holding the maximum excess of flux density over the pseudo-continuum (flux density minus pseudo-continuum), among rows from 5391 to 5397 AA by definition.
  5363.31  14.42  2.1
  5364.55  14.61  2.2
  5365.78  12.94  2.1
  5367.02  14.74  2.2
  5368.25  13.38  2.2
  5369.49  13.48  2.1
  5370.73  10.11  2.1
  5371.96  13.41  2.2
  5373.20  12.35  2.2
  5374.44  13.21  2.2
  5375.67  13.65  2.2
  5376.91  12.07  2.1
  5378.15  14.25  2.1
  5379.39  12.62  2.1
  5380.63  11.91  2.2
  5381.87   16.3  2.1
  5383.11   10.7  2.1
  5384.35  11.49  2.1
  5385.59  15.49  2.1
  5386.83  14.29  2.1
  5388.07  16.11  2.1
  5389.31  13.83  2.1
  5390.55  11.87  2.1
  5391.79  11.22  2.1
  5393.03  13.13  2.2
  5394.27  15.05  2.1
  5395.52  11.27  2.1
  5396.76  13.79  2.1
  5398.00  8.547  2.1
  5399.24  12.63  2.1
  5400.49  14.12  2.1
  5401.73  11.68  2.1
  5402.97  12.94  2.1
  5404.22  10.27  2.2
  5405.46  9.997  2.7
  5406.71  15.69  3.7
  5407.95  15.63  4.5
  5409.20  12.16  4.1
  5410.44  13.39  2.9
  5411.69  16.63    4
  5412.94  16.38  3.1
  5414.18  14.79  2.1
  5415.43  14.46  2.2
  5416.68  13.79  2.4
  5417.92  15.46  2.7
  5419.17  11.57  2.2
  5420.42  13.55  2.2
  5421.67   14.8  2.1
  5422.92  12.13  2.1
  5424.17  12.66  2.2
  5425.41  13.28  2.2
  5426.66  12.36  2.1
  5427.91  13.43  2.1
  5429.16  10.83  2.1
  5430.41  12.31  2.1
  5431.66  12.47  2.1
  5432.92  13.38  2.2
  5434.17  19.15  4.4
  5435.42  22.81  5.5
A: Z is 5394.27 AA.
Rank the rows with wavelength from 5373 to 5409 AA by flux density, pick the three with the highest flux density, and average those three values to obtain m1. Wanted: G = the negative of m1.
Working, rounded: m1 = 16.0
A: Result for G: -16.0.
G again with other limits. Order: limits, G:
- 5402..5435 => -17.4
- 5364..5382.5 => -15.2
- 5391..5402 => -14.3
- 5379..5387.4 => -15.4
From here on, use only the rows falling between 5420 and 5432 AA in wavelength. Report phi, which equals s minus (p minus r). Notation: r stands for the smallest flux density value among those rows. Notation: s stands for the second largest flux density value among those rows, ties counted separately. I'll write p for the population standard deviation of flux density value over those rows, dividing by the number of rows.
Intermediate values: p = 1.0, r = 10.83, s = 13.55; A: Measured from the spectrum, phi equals 23.4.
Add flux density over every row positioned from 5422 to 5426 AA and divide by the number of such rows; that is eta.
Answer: 12.7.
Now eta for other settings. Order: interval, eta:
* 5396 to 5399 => 11.2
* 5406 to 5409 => 15.7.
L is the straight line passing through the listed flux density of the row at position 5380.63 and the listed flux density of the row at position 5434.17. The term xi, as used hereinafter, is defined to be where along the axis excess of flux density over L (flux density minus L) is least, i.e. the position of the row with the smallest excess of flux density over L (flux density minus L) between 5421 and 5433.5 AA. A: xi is 5429.16 AA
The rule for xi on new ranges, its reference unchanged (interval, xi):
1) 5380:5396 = 5395.52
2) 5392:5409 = 5398.00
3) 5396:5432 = 5429.16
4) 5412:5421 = 5419.17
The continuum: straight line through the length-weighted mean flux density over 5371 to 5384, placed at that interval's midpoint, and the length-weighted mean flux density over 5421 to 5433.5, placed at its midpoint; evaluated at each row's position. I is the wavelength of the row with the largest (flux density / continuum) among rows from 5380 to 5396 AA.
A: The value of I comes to 5381.87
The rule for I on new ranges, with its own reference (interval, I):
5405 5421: 5411.69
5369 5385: 5381.87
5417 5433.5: 5417.92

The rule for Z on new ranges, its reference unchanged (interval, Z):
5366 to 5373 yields 5367.02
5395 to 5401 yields 5400.49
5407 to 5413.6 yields 5411.69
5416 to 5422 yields 5417.92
